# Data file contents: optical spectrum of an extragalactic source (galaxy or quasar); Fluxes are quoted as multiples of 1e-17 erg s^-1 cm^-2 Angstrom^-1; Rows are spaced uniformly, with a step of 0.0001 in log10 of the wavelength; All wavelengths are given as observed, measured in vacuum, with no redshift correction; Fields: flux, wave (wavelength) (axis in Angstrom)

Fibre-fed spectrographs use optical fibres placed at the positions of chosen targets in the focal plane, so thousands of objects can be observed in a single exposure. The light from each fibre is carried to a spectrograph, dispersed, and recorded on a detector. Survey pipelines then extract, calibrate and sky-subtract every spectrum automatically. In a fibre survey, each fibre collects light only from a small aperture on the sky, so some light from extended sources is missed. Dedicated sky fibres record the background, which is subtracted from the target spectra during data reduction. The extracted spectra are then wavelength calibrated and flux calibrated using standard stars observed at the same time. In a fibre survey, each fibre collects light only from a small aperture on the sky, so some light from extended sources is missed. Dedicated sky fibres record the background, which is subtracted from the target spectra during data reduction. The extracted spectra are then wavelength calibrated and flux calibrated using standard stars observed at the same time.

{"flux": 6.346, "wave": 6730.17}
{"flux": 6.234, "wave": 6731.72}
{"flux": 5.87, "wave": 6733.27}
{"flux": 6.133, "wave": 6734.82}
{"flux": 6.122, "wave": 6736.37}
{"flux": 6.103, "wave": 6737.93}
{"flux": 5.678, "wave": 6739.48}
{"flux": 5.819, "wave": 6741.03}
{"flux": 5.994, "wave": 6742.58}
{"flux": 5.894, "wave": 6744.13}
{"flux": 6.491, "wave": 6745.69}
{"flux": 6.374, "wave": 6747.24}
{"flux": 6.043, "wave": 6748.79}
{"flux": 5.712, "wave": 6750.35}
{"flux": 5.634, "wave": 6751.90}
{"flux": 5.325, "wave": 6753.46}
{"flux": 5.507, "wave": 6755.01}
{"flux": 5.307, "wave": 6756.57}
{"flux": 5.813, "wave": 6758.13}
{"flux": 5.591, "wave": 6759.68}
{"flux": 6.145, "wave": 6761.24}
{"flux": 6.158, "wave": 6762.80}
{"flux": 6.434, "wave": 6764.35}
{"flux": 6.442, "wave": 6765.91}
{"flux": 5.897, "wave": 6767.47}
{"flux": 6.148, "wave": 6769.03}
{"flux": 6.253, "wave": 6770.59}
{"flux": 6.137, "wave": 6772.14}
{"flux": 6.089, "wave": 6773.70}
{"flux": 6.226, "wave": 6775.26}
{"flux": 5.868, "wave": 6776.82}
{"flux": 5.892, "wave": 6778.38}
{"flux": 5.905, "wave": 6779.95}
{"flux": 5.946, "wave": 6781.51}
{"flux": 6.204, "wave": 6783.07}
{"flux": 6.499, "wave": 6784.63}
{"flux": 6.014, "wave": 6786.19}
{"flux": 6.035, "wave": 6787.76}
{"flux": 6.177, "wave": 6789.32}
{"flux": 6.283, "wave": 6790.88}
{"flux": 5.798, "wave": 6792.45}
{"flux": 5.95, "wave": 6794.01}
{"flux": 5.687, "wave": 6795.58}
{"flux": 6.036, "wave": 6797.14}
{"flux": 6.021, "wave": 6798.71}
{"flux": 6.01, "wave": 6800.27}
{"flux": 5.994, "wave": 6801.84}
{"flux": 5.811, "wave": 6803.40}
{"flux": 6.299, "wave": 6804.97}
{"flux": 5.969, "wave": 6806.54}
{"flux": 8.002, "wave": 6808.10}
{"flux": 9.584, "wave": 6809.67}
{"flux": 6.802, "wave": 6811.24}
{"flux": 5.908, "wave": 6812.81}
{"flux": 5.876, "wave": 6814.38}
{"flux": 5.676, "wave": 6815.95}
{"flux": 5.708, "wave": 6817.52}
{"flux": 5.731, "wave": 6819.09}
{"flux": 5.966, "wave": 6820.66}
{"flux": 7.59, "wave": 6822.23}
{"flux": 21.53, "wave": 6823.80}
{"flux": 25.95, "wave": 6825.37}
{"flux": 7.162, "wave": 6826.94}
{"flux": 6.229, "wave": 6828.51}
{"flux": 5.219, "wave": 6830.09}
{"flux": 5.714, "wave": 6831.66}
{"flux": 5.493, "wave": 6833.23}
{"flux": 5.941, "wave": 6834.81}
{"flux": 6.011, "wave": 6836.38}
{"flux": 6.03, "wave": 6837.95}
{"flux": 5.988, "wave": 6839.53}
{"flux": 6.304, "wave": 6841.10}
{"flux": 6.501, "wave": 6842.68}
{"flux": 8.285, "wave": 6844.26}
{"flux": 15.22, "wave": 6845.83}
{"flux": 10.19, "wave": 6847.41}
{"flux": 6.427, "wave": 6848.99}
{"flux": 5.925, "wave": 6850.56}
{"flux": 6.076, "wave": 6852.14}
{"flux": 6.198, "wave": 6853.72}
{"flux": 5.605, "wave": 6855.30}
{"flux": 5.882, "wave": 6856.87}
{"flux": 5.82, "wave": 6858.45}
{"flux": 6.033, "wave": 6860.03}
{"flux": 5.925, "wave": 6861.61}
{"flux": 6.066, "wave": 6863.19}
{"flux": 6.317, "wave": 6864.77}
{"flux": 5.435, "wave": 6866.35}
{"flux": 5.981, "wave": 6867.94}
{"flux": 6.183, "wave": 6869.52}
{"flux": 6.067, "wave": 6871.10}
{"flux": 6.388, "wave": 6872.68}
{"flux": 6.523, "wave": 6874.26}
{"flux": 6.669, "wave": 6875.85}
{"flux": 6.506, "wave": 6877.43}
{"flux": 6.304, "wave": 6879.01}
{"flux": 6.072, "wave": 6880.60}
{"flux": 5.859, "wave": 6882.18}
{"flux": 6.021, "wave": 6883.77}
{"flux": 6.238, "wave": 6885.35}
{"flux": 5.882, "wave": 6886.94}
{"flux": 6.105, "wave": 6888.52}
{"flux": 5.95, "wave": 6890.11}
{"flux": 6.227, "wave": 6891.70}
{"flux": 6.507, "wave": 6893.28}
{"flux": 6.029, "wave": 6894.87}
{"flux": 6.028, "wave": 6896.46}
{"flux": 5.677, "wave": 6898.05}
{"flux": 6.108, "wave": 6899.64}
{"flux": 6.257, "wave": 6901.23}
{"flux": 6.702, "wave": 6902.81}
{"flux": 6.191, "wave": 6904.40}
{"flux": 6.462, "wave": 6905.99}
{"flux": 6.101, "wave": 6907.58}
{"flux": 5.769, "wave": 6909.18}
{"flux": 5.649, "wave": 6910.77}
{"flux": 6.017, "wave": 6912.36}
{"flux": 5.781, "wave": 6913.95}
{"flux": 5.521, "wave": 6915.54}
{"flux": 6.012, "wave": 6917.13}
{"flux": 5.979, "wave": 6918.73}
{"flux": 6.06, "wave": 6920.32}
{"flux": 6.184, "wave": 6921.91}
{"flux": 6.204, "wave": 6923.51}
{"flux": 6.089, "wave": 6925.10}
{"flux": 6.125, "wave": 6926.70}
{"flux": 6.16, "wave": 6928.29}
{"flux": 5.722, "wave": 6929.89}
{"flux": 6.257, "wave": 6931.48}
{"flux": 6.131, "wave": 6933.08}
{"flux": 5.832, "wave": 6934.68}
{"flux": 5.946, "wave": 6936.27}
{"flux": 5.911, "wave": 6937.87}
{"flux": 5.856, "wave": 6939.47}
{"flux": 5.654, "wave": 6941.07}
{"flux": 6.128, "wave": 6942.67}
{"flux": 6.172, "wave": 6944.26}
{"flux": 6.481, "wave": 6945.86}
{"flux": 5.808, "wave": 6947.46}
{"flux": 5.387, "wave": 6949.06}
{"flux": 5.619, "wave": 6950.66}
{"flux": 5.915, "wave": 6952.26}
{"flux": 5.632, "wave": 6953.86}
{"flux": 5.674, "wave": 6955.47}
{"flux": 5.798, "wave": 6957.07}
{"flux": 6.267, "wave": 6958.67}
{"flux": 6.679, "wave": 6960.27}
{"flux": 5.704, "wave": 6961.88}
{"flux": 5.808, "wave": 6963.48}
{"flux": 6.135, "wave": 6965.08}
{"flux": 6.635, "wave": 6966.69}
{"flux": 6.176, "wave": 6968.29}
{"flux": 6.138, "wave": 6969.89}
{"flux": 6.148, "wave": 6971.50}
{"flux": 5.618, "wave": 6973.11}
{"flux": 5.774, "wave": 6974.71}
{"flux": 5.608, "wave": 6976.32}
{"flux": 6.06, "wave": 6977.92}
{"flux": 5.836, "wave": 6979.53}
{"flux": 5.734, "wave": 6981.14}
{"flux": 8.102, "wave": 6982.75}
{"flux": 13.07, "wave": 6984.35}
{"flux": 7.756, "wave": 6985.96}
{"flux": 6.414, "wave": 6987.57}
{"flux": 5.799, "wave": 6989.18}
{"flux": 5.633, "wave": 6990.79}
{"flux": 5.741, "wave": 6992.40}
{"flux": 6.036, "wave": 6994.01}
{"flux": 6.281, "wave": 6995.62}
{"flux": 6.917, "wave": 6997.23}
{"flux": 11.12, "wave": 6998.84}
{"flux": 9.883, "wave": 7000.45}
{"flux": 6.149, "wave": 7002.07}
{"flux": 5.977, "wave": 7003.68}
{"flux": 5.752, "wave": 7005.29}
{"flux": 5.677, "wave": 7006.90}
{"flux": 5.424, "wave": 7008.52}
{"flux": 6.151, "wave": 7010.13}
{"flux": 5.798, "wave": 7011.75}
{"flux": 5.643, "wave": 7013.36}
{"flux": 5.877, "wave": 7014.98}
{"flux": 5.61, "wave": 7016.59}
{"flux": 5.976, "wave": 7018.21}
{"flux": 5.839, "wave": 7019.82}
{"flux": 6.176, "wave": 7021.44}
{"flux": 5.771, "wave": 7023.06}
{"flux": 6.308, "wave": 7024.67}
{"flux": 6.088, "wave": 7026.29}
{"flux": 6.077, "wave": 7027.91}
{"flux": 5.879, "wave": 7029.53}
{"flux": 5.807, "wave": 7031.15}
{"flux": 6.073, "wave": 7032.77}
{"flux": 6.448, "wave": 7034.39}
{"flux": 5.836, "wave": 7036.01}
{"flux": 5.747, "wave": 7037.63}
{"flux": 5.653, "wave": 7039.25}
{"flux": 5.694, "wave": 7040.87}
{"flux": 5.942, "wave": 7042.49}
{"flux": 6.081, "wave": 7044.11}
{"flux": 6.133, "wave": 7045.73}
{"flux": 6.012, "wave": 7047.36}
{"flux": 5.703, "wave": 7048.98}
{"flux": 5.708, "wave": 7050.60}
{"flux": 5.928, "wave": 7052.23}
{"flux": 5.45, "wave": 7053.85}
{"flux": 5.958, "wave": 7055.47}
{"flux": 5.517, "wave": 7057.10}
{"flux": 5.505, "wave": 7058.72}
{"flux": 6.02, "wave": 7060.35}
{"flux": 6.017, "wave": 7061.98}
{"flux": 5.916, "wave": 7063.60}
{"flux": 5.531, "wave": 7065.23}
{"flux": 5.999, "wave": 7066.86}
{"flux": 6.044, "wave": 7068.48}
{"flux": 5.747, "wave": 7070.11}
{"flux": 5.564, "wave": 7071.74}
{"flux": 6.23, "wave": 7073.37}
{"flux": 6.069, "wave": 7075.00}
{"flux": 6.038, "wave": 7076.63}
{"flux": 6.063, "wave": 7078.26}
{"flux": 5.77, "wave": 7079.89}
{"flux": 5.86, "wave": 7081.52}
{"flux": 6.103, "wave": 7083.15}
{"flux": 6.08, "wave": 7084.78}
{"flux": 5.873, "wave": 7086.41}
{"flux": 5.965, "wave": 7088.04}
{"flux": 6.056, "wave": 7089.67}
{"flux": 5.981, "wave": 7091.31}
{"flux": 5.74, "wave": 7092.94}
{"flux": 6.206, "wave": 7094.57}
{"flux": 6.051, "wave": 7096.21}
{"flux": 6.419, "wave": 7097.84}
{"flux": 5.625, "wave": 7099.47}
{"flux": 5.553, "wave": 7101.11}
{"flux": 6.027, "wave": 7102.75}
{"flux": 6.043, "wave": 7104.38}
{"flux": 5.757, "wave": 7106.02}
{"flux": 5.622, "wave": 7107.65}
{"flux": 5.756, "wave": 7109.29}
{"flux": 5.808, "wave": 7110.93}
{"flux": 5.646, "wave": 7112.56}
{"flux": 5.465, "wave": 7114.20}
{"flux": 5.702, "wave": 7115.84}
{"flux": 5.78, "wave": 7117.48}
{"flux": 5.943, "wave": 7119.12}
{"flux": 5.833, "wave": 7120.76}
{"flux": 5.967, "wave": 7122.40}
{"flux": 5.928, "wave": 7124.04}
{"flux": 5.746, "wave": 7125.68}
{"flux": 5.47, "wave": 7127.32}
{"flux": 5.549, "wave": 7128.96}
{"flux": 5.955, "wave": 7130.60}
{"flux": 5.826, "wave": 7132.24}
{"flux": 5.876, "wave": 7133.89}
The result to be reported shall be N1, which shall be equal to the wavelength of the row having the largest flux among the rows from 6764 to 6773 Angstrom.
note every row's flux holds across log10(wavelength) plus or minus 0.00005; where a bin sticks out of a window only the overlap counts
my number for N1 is 6765.91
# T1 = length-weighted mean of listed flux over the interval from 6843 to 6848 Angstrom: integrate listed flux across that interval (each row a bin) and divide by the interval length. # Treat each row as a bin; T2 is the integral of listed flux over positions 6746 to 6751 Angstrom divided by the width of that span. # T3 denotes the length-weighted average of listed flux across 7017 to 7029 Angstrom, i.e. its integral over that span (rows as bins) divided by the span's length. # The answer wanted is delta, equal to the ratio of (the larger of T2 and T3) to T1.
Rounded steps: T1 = 10.8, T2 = 6.1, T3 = 6.01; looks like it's 0.56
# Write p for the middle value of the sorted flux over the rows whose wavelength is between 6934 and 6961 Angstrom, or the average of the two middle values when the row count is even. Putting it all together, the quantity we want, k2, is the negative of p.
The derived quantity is -5.86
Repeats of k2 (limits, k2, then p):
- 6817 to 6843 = -6.01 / 6.01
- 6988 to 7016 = -5.88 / 5.88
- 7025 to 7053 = -5.93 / 5.93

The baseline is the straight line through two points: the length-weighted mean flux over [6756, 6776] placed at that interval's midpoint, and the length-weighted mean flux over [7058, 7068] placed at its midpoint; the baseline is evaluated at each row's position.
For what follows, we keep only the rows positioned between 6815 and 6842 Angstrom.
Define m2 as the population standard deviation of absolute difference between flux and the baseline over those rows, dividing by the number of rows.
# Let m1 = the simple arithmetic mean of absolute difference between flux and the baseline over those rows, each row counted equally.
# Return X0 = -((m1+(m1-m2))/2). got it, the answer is 0.389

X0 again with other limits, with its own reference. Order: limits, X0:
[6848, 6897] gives -0.131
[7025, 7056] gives -0.115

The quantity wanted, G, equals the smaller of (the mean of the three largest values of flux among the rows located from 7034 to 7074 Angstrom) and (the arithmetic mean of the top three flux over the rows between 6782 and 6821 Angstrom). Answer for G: 6.27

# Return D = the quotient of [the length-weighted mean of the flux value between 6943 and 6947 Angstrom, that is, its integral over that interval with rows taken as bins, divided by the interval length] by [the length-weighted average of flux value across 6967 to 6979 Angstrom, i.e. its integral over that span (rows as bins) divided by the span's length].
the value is 1.05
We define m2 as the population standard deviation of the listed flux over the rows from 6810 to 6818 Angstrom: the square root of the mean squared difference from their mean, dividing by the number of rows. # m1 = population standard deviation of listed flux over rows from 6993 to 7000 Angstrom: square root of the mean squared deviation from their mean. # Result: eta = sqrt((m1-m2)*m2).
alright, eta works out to 0.83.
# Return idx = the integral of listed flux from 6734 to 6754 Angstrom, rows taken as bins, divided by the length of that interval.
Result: 6.0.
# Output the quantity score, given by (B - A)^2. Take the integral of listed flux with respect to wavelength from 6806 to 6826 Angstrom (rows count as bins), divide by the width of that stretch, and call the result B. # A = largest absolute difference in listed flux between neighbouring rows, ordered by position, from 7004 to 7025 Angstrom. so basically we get 71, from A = 0.7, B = 9.17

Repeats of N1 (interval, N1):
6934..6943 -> 6942.67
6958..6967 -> 6960.27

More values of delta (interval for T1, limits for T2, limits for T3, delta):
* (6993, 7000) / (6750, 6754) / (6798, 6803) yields 0.78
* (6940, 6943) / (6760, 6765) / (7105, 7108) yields 1.06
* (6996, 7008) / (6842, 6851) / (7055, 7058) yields 1.22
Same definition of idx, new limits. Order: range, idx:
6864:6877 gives 6.2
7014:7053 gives 5.9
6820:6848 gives 9.0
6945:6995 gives 6.3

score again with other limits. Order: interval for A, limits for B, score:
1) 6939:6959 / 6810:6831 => 67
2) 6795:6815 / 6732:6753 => 10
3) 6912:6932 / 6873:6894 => 32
